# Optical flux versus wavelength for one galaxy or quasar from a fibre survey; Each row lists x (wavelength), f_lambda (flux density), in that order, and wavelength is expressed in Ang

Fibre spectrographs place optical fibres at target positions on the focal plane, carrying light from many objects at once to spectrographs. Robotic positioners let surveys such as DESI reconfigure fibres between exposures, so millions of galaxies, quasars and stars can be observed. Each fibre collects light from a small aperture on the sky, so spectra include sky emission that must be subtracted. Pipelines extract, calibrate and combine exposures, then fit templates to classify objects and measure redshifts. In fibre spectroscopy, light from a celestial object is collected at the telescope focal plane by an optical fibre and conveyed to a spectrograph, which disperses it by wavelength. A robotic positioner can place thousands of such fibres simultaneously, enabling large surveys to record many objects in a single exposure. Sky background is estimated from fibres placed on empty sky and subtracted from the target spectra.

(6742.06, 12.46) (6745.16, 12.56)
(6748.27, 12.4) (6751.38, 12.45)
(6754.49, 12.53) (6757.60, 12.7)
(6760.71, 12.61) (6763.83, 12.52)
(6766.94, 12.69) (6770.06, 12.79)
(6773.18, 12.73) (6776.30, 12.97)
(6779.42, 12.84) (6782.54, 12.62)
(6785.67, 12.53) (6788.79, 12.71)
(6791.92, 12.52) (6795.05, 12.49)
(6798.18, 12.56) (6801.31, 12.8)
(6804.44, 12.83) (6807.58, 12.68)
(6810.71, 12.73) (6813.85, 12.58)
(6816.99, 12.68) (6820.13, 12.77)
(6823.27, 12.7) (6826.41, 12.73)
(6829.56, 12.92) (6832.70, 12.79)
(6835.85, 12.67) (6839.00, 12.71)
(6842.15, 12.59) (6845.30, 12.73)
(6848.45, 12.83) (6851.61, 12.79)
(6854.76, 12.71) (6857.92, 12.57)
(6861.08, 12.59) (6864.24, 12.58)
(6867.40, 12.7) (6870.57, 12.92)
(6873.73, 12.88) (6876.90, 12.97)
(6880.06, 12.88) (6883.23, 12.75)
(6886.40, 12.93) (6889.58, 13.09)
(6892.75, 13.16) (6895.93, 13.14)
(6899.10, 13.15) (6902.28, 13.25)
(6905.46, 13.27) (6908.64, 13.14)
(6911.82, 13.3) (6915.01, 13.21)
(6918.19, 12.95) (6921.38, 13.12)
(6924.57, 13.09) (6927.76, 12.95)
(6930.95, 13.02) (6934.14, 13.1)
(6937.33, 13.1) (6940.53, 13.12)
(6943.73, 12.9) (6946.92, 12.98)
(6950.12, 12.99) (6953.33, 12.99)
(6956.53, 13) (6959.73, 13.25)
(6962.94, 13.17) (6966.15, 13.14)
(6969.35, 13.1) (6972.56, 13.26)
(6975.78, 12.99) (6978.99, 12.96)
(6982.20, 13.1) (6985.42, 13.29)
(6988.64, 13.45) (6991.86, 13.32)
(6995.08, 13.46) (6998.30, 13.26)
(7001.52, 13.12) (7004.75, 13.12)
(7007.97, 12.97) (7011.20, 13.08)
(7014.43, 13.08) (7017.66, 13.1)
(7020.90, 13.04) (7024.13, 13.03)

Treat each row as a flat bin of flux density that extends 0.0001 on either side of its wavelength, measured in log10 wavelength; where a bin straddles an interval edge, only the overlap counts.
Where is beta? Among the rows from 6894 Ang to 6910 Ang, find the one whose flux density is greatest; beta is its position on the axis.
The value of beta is 6905.46 Ang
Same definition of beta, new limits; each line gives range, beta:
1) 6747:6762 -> 6757.60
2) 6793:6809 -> 6804.44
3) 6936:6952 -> 6940.53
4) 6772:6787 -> 6776.30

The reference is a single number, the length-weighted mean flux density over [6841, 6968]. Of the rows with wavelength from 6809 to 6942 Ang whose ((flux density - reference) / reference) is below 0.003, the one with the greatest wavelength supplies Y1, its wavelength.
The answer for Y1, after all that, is 6927.76 Ang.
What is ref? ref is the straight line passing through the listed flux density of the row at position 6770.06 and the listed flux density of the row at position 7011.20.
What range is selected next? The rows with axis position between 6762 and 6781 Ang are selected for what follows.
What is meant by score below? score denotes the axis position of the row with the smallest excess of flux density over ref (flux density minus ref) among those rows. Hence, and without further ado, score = 6763.83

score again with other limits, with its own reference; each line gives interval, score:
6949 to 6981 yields 6978.99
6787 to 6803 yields 6795.05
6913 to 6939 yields 6927.76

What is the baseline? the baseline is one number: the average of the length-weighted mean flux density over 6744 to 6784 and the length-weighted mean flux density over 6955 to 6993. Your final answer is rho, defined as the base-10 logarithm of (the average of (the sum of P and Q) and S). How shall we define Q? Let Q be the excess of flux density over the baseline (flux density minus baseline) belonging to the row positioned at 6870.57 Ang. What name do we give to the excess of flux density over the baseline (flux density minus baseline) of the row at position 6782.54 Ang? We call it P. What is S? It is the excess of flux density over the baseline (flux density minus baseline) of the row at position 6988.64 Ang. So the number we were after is -0.9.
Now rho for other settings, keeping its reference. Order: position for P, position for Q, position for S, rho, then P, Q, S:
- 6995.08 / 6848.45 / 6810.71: -0.8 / 0.6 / -0.08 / -0.2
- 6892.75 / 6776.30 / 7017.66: -0.6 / 0.3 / 0.06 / 0.2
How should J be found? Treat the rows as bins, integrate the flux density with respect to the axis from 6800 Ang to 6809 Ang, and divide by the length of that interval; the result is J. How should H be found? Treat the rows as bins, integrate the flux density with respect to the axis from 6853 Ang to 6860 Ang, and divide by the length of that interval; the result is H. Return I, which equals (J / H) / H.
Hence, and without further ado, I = 0.0798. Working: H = 12.6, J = 12.8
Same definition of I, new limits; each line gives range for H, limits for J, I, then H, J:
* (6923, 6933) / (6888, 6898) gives 0.0774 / 13.0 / 13.1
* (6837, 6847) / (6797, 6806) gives 0.0792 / 12.7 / 12.7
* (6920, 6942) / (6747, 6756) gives 0.0729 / 13.1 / 12.5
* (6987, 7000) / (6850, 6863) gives 0.0708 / 13.4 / 12.7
